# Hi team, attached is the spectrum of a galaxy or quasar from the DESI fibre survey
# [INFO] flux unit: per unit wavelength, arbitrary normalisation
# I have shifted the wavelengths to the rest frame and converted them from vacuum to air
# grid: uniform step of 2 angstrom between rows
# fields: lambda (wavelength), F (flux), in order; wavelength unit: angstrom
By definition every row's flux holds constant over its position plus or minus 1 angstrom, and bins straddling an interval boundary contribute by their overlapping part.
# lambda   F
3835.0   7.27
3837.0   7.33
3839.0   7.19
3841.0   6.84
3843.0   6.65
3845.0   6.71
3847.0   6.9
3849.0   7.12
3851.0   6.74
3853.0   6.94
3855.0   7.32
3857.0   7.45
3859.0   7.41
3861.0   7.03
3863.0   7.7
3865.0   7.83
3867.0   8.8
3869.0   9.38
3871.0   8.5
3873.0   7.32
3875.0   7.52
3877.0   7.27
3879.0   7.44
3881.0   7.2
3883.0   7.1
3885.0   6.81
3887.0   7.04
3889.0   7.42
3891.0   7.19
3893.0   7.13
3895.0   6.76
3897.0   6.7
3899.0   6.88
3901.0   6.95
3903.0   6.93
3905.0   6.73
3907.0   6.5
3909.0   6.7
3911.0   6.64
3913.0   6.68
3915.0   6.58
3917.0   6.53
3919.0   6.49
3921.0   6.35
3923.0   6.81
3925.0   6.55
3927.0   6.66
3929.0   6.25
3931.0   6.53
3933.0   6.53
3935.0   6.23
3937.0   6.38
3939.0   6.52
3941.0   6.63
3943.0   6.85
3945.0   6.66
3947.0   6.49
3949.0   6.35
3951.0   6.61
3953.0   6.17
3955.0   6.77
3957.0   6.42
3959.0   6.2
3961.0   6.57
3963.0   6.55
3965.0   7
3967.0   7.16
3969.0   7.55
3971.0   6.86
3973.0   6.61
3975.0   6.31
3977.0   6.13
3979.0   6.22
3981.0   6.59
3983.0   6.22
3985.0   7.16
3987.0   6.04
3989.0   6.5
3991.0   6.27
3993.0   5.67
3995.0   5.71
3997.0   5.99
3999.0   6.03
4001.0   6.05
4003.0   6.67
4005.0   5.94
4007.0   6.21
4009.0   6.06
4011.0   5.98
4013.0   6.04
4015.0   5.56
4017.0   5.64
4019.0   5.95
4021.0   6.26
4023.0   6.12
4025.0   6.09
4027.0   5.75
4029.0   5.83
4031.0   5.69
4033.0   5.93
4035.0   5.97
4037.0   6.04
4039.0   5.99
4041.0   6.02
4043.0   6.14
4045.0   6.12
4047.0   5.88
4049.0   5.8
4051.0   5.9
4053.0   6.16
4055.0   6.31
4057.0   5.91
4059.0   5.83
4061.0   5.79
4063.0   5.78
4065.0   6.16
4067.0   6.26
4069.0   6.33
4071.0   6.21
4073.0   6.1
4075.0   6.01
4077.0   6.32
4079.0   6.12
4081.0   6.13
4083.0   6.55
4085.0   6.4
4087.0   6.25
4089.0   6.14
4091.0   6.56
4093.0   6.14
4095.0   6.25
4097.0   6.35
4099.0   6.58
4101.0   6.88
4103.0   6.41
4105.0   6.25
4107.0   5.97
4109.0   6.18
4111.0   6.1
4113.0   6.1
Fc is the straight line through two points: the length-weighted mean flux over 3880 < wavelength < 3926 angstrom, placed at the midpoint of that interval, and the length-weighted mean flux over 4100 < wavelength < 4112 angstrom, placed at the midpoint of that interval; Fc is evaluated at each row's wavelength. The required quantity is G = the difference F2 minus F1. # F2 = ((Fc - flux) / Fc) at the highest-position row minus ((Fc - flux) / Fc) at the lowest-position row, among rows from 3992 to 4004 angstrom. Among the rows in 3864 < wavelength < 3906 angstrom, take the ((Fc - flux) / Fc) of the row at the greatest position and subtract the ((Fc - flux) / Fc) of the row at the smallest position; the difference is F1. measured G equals -0.3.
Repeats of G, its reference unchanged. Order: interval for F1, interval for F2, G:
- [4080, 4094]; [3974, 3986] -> -0.1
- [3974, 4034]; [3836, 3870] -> -0.3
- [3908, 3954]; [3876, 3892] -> -0.1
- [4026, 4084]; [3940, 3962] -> 0.1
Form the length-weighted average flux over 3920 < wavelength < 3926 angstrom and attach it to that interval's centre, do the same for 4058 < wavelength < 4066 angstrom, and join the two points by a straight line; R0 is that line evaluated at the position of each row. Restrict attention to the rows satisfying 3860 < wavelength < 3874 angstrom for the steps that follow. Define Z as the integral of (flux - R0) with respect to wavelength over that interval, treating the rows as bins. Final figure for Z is 17.3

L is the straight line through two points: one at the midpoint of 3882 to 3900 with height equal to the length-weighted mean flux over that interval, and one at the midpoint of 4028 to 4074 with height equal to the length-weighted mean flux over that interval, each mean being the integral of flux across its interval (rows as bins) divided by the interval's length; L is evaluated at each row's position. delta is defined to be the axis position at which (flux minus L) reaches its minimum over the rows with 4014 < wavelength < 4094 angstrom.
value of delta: 4015.0 angstrom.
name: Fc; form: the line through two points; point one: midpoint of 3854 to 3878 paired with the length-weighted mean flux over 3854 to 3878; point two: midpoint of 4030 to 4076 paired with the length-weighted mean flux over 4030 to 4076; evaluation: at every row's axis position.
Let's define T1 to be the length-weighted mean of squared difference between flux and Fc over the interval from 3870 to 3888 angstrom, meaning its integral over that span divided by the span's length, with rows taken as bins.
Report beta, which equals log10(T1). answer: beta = -0.57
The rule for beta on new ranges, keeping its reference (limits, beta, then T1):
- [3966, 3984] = -0.72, 0.19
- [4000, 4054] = -0.89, 0.13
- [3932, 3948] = -0.46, 0.35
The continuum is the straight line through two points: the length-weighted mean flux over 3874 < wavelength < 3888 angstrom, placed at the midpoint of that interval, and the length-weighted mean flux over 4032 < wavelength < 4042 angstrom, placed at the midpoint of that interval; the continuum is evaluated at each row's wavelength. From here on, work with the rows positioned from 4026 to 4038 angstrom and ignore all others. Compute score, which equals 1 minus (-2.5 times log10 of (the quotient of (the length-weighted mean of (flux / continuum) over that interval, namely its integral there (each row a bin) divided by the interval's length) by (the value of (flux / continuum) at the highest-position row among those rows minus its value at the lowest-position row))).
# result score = 4.0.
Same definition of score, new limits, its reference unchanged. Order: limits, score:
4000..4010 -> 5.9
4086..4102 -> 3.3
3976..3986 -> 2.9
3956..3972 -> 3.7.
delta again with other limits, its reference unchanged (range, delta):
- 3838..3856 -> 3843.0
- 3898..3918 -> 3907.0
